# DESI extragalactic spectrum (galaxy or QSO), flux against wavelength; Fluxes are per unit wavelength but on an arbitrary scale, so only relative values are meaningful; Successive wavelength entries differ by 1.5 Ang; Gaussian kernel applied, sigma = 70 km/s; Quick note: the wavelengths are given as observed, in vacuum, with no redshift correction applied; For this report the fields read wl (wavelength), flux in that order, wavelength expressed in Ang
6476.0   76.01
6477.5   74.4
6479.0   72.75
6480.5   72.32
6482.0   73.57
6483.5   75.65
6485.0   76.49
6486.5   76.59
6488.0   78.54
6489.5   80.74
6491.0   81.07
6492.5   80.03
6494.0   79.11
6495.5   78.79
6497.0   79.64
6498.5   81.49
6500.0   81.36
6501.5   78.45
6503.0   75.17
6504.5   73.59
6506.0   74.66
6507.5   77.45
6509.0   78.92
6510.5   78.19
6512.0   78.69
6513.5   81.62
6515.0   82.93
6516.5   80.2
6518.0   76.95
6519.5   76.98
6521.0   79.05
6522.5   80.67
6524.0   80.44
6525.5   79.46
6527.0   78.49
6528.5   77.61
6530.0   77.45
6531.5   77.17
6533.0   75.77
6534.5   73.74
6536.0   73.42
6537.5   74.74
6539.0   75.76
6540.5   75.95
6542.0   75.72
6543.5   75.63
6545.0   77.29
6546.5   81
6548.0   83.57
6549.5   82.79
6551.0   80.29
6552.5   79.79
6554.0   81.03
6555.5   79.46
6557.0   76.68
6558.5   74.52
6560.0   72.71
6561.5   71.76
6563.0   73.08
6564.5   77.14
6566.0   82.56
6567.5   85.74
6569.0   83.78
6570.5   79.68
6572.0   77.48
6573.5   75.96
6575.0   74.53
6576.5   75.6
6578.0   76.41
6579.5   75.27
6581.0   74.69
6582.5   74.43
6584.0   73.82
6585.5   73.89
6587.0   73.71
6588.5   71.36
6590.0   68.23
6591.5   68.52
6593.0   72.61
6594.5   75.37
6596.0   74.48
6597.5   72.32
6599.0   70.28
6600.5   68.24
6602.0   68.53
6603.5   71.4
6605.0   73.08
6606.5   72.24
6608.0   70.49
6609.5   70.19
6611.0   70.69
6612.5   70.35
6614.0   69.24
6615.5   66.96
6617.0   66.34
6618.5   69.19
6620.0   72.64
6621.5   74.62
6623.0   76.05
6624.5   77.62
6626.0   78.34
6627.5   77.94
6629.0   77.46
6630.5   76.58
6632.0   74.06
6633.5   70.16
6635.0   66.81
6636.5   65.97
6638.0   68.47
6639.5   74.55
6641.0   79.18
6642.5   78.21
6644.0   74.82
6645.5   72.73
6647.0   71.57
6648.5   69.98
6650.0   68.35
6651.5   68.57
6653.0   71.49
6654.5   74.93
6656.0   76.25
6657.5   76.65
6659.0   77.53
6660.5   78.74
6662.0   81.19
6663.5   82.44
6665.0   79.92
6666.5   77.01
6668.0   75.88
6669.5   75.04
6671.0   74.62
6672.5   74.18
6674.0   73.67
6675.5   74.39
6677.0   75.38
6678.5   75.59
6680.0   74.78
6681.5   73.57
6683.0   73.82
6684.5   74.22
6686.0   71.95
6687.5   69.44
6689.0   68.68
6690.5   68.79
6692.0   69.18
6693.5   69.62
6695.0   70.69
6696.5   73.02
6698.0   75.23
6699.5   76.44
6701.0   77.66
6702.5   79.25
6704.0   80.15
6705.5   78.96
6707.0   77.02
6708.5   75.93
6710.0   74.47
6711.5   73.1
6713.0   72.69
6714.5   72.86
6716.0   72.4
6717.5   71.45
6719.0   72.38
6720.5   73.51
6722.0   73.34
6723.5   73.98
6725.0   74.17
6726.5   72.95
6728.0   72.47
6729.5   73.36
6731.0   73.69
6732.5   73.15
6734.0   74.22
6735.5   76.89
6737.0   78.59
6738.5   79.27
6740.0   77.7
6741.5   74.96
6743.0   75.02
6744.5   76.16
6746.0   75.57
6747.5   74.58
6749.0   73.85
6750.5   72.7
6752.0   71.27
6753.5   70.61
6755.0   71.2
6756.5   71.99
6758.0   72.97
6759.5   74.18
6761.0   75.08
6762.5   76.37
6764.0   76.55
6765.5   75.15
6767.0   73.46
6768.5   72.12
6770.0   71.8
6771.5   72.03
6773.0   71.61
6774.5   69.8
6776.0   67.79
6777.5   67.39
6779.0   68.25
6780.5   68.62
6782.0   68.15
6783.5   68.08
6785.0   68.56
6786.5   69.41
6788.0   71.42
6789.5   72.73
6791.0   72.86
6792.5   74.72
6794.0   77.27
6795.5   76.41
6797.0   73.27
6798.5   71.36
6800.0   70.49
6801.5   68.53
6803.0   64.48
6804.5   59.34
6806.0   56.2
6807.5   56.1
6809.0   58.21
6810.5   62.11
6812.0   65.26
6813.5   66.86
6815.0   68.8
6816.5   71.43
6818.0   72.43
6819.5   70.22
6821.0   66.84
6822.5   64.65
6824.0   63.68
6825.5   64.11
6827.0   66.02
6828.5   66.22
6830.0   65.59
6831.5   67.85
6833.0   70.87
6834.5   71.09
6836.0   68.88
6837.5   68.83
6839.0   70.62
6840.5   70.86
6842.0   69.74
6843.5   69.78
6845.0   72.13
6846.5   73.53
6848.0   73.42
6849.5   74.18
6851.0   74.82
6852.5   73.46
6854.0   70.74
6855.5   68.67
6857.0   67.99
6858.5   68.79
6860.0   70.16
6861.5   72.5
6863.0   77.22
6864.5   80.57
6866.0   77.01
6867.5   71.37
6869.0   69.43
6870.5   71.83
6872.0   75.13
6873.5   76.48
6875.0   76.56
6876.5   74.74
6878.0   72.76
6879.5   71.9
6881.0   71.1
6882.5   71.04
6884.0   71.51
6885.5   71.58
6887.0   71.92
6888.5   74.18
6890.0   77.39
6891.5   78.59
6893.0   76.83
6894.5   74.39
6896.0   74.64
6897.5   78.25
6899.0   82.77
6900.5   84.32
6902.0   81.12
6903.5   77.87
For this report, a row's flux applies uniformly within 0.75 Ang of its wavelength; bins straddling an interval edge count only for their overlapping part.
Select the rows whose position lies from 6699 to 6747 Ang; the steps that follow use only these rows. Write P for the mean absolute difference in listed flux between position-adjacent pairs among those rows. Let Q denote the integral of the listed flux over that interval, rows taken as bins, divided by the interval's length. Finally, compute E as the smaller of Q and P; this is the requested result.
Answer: 1.02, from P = 1.02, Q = 75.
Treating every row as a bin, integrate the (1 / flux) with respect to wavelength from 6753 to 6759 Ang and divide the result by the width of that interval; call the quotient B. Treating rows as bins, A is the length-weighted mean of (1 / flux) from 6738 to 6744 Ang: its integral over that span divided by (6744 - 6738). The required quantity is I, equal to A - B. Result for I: -0.0009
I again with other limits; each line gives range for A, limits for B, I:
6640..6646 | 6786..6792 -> -0.0008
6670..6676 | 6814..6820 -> -0.0007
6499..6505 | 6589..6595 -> -0.0012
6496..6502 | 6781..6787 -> -0.0021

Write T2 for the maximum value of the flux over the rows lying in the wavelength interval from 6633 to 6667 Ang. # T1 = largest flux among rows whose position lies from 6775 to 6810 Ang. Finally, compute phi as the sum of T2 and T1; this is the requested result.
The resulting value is 160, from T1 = 77.27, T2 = 82.44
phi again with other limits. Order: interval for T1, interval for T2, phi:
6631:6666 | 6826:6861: 157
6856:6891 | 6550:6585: 166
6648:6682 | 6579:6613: 158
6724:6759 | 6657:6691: 162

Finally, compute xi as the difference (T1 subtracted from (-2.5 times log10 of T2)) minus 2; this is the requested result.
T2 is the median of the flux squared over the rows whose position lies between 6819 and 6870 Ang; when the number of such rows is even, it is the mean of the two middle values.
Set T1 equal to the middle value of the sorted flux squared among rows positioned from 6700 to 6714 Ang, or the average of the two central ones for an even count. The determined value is -5943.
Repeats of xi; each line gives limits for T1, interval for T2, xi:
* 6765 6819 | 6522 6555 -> -4856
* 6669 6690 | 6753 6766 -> -5517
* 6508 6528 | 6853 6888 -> -6260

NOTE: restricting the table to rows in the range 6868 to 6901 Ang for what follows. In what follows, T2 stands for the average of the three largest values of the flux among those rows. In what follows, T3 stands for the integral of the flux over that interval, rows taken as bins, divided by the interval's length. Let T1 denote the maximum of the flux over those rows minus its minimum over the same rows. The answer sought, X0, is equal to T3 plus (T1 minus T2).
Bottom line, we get 8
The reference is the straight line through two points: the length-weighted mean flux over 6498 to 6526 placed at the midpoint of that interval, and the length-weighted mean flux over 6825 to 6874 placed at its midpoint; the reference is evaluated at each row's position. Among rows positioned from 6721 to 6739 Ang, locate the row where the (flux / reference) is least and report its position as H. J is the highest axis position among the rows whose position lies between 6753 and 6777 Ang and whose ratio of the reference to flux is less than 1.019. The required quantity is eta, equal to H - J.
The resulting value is -45.0 Ang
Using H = 6728.0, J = 6773.0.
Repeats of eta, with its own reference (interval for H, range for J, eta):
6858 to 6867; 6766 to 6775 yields 85.5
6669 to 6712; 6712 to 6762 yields -72.0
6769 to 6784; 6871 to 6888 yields -109.5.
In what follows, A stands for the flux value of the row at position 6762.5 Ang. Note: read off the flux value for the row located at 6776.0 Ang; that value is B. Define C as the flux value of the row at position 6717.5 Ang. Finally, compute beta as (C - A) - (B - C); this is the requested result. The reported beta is -1.3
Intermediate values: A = 76.37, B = 67.79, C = 71.45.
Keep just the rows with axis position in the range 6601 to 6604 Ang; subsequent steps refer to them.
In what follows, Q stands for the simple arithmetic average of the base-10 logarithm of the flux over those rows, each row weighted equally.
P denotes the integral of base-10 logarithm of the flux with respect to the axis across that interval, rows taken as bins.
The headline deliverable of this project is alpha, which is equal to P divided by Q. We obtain 3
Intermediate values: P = 6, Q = 1.84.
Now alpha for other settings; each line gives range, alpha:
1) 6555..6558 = 3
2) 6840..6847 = 7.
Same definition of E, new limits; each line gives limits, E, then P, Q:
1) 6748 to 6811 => 1.39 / 1.39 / 70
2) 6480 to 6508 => 1.42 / 1.42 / 78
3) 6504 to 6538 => 1.32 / 1.32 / 78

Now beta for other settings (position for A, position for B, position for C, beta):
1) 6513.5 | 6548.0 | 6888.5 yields -16.8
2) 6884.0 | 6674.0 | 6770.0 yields -1.6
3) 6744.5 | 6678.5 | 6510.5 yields 4.6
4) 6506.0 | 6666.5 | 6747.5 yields -2.5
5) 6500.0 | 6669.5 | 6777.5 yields -21.6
